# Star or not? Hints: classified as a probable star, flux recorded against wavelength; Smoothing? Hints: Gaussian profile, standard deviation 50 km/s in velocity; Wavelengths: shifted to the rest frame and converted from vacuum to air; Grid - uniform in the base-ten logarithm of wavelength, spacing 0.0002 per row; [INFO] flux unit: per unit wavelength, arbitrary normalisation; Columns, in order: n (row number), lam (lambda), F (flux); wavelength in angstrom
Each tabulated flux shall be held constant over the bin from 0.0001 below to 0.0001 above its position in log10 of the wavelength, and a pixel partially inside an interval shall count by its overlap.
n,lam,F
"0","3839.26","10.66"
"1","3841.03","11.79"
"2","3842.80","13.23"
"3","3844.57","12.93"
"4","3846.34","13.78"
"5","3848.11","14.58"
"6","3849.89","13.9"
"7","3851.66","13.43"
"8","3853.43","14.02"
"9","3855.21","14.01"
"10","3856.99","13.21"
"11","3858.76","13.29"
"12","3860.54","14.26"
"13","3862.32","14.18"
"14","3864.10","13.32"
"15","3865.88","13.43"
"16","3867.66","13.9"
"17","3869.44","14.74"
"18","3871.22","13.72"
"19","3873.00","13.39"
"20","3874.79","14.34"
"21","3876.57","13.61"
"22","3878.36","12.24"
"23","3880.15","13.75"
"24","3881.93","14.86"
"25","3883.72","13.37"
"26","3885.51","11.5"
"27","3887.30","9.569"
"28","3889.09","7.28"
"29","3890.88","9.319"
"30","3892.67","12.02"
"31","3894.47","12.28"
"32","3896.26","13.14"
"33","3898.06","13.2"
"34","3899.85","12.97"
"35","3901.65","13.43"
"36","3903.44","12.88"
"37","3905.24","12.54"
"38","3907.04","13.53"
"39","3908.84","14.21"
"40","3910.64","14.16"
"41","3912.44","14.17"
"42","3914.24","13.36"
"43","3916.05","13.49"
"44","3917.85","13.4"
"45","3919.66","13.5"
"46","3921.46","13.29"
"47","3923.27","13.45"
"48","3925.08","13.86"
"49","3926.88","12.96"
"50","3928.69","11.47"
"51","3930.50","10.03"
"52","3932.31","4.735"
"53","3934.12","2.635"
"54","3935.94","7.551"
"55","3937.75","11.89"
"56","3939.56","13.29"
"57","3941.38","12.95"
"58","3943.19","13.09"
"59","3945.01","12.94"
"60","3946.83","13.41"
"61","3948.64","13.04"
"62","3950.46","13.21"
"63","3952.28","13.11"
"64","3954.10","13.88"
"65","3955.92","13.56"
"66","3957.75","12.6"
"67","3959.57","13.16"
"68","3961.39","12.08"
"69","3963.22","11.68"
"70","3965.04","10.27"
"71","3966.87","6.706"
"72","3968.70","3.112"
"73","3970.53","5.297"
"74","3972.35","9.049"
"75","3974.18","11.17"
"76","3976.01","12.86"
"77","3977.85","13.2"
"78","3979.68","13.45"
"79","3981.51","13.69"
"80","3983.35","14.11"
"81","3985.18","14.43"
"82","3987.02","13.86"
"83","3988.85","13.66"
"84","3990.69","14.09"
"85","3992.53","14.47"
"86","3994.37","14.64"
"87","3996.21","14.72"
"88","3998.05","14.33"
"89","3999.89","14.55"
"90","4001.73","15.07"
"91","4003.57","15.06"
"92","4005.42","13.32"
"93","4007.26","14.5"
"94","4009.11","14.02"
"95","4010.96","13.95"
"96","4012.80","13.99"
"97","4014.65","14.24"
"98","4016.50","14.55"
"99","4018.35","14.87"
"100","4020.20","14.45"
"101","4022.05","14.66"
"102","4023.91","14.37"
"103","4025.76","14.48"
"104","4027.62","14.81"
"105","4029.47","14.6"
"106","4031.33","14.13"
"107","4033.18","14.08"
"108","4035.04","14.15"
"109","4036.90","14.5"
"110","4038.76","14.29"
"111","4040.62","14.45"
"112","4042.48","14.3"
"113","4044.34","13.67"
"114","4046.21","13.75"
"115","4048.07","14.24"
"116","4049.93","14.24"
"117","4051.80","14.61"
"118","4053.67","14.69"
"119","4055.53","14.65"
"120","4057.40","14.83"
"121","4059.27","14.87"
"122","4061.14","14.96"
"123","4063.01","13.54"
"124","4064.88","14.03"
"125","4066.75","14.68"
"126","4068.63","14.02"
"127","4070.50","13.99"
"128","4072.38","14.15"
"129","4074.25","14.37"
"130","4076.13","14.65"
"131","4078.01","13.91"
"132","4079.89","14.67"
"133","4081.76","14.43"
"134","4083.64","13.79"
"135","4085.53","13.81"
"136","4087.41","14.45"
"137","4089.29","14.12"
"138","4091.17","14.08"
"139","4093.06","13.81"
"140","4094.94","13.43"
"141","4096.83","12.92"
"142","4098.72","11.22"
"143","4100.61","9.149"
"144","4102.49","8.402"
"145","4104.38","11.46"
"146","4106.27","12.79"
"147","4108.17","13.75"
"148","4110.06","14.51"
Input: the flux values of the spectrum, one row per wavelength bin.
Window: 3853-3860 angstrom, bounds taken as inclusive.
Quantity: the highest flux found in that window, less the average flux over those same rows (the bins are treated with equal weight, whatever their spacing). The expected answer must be 0.39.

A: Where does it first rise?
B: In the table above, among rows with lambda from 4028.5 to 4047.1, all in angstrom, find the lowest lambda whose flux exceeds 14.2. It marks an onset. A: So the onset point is 4029.47 angstrom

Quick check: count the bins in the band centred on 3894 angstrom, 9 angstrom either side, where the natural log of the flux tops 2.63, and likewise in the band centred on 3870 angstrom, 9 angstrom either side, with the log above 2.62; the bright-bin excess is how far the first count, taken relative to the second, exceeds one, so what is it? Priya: -1.0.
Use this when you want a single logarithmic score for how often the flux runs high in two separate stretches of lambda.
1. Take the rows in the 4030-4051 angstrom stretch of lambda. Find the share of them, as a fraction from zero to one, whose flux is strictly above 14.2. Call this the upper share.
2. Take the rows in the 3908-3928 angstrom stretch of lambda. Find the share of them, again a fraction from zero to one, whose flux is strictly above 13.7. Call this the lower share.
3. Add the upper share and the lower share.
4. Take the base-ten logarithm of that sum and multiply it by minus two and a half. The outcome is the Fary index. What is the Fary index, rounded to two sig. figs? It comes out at 0.10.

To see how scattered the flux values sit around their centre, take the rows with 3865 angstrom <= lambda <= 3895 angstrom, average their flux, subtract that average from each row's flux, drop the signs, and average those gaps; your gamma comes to 1.60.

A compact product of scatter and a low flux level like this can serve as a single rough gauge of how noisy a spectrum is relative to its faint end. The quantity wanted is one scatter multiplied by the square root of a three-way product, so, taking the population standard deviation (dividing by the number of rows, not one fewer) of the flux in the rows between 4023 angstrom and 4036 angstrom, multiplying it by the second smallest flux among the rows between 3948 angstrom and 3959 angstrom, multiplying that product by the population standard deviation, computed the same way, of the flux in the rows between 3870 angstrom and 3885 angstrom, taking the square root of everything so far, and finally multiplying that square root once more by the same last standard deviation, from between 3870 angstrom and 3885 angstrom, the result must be 1.1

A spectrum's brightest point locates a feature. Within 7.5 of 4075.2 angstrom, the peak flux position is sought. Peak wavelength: 4079.89 angstrom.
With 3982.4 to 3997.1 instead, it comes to 3996.21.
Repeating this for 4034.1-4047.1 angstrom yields 4036.90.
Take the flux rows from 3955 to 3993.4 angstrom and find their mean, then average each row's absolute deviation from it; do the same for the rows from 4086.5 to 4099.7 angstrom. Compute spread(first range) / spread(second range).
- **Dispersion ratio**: 3.0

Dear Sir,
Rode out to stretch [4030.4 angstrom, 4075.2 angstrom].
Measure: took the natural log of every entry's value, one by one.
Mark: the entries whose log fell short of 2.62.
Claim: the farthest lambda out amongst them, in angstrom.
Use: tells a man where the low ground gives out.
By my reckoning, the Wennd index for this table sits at 4063.01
